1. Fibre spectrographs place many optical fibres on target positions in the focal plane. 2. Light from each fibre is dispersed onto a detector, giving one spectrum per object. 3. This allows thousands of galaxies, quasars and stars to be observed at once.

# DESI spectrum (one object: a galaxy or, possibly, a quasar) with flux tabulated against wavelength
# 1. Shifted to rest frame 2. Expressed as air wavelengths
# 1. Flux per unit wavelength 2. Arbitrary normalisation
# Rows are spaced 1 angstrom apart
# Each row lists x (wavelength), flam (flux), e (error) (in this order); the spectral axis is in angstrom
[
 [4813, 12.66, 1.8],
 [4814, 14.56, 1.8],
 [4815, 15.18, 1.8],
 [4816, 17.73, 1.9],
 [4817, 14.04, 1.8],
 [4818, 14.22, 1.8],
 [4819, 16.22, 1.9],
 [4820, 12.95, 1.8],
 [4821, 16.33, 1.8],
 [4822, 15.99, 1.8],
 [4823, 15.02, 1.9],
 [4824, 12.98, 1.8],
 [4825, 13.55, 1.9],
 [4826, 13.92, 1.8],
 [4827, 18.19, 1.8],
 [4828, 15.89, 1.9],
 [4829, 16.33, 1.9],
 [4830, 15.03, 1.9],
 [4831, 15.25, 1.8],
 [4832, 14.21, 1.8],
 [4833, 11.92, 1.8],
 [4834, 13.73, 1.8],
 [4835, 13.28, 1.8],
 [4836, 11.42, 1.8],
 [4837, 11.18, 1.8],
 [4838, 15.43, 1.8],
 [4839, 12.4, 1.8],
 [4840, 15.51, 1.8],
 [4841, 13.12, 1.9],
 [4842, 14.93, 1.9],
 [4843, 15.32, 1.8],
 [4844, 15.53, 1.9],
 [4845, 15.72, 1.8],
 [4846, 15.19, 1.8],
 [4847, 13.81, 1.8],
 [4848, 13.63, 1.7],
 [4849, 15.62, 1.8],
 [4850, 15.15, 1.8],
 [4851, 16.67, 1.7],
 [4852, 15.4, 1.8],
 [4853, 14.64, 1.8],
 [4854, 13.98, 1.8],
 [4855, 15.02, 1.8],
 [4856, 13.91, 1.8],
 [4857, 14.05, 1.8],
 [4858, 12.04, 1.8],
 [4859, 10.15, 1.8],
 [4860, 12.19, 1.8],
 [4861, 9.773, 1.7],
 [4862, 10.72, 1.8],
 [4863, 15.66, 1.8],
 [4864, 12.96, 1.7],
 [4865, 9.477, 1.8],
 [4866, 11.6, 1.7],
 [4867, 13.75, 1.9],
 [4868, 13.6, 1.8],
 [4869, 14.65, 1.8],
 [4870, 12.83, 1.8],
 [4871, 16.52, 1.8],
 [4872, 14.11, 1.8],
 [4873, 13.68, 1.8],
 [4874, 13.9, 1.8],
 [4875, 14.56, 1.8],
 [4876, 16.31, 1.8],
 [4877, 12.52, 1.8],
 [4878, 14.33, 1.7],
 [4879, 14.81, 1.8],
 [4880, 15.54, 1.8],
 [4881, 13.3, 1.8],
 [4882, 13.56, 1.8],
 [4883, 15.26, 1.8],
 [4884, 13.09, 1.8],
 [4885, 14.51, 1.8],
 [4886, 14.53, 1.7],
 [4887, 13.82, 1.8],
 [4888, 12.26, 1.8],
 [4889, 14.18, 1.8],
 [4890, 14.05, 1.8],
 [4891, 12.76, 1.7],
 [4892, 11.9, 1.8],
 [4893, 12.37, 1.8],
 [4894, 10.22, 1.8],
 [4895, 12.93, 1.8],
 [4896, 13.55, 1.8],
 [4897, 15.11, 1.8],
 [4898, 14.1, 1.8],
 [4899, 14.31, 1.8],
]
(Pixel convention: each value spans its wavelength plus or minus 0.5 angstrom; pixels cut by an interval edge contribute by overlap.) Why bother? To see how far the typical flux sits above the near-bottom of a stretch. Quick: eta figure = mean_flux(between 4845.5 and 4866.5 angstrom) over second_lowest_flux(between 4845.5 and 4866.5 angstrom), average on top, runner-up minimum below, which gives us 1.37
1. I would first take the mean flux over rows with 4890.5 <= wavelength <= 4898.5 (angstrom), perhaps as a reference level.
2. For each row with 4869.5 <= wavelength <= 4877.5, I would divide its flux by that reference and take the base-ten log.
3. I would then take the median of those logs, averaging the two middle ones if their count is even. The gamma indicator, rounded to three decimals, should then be 0.037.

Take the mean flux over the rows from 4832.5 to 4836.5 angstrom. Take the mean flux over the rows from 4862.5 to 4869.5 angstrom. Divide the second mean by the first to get 1.04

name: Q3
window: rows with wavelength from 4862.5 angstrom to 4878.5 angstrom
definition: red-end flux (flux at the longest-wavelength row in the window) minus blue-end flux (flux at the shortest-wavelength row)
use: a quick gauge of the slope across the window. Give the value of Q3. -1.3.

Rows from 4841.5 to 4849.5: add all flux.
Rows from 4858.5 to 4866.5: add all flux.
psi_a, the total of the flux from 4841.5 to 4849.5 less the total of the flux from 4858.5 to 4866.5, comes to 27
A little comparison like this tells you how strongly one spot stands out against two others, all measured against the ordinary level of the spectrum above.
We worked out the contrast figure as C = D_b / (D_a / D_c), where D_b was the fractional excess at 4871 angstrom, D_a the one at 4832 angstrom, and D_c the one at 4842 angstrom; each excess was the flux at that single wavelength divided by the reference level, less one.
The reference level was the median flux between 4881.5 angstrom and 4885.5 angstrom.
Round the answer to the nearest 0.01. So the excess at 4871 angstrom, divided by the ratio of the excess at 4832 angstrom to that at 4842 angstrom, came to 0.91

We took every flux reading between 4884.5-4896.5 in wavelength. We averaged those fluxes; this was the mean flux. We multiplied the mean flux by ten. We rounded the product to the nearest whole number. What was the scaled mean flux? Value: 131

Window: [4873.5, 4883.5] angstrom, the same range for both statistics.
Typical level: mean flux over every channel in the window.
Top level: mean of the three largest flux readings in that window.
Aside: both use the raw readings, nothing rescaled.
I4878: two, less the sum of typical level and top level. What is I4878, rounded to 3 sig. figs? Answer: -28.1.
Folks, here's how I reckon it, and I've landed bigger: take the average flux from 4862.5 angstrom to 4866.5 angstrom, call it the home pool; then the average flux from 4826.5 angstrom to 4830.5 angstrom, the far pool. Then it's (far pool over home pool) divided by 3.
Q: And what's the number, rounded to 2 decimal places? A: 0.44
